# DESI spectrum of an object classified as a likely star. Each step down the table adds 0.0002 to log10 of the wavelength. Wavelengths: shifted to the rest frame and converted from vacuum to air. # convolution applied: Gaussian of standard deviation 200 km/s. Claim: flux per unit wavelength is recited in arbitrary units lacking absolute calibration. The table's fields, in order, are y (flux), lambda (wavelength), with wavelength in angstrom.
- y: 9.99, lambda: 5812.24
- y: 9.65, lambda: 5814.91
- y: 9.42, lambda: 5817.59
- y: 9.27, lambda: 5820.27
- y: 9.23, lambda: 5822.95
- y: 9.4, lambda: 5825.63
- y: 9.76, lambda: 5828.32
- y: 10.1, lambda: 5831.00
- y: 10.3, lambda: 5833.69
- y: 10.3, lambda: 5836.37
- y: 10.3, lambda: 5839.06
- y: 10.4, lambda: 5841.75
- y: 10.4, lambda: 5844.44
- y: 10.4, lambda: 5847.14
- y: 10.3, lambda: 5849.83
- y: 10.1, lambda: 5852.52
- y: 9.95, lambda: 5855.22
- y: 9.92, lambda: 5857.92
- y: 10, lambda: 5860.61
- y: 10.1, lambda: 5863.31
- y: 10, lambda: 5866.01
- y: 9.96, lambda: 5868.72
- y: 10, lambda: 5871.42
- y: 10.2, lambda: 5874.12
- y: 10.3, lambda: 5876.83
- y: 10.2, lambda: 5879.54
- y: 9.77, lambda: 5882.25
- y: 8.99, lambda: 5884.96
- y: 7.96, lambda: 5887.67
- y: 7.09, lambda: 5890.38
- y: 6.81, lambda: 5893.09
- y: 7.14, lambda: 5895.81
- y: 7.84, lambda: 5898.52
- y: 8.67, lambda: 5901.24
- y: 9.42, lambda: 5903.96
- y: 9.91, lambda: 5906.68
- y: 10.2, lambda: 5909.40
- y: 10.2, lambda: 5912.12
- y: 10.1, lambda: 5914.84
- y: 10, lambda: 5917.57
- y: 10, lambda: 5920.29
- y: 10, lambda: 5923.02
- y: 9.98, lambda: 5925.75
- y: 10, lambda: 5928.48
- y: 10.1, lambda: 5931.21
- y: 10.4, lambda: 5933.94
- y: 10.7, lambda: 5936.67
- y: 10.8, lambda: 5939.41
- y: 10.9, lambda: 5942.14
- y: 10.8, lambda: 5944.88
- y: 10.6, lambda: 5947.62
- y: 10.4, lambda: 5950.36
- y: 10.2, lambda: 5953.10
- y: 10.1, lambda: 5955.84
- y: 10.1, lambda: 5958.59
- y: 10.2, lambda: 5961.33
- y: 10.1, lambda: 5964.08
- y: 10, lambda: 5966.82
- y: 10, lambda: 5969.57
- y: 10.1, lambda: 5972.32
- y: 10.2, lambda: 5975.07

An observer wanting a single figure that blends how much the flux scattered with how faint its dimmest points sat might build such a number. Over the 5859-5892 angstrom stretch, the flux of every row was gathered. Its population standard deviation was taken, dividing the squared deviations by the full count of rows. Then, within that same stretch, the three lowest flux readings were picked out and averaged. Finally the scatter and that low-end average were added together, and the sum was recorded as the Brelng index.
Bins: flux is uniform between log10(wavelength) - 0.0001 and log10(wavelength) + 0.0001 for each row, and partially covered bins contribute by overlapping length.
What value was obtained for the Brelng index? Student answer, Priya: 9.0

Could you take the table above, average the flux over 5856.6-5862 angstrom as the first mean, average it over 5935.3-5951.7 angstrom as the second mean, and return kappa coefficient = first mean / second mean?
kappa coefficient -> 0.93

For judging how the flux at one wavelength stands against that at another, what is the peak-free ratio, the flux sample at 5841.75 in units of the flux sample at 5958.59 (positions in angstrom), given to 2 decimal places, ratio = 1.03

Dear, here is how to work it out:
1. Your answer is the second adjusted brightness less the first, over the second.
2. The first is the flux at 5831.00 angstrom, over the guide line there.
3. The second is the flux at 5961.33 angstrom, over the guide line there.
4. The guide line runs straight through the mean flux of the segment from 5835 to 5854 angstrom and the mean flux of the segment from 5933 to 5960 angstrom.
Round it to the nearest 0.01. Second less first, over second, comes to -0.01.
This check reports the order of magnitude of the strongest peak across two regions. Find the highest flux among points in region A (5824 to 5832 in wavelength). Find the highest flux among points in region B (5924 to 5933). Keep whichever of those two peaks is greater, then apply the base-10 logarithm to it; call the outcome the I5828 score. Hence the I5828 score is 1.00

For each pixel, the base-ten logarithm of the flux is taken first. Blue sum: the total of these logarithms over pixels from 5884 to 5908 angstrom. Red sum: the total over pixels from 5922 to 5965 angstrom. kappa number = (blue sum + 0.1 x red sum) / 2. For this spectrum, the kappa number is 4.9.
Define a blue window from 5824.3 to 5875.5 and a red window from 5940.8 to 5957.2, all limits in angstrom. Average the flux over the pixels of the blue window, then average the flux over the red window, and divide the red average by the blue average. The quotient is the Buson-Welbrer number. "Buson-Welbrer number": 1.04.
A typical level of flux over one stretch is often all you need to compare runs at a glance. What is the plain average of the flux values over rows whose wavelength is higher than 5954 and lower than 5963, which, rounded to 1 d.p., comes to 10.1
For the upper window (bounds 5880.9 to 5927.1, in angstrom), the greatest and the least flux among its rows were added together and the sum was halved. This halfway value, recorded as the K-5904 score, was 8.5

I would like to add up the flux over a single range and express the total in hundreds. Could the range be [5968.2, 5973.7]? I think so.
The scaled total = 0.201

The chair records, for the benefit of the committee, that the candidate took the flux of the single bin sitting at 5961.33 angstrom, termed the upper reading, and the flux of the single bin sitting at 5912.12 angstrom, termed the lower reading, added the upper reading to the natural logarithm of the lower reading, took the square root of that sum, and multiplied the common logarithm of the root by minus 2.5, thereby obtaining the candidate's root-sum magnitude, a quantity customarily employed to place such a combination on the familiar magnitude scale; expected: -1.372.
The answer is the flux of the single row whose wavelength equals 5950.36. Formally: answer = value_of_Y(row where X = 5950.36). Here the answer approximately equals 10.4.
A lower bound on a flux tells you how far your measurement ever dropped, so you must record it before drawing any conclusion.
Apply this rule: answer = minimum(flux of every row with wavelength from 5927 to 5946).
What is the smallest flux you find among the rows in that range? 10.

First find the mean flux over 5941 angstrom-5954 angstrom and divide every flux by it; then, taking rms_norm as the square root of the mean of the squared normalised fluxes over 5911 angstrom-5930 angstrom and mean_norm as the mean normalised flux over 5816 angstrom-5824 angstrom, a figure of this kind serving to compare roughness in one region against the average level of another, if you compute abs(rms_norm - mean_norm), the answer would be 0.07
